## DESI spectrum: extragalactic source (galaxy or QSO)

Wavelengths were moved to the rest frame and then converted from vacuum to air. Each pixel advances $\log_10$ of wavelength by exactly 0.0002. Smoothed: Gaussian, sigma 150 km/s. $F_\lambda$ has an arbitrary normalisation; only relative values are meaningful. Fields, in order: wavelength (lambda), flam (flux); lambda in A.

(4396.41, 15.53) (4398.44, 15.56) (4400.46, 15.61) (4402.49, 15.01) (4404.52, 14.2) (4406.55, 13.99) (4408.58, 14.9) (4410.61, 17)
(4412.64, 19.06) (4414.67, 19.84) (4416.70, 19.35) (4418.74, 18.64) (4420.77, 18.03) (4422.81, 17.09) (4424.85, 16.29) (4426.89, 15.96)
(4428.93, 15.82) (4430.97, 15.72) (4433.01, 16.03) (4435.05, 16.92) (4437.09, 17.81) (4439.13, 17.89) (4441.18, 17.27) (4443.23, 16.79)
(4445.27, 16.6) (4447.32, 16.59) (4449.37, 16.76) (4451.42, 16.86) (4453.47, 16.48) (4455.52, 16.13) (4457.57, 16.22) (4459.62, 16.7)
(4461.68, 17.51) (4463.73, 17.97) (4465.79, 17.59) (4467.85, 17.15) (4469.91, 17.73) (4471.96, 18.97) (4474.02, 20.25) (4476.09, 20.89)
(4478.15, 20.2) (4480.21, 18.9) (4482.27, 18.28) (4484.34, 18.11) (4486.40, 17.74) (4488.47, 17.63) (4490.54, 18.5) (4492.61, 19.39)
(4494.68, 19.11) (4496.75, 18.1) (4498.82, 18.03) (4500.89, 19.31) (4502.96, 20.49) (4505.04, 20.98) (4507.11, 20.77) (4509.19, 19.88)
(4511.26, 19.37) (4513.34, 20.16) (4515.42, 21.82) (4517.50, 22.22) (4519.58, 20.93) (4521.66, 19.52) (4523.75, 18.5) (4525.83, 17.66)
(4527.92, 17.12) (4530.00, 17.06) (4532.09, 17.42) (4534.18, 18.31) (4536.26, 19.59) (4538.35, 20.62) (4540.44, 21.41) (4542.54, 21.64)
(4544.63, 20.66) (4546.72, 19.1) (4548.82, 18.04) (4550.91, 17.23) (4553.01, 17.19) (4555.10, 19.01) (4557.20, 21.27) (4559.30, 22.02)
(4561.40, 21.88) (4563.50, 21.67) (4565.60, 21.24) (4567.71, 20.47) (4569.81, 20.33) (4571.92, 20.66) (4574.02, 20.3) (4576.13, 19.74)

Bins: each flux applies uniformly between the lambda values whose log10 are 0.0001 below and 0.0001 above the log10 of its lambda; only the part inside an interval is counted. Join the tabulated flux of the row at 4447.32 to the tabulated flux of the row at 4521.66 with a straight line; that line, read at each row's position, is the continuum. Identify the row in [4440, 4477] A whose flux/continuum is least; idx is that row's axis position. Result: 4455.52 A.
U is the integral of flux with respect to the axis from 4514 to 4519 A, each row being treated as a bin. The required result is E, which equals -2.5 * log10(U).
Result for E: -5.09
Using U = 109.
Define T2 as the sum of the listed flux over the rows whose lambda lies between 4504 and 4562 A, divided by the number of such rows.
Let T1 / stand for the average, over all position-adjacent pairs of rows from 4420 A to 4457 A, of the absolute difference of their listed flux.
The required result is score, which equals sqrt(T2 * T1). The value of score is 2.8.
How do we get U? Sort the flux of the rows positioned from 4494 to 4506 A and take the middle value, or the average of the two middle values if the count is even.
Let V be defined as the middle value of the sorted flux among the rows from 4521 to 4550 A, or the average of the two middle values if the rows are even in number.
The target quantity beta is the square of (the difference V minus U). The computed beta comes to 0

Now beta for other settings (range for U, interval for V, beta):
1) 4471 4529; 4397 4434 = 11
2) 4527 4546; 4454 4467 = 6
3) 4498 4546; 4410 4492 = 5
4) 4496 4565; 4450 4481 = 4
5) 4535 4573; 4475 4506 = 3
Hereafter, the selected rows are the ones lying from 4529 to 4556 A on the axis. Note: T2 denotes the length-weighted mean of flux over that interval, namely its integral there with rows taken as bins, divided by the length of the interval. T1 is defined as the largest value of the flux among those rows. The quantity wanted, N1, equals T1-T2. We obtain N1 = 2.6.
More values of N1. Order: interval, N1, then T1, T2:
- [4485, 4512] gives 1.8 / 20.98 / 19.2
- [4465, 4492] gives 2.3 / 20.89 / 18.6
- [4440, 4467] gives 1.1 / 17.97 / 16.9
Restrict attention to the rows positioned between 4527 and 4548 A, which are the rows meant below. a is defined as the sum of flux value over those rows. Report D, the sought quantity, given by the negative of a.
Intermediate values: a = 193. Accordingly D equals -193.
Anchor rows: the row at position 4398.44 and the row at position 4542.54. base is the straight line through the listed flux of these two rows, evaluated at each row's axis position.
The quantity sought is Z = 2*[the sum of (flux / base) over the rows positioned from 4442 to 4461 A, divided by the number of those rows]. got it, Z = 1.86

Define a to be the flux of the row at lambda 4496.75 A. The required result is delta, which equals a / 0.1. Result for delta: 181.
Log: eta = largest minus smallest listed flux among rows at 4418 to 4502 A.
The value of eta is 5.2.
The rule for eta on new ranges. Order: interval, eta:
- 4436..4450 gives 1.3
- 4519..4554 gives 4.6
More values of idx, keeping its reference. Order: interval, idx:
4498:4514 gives 4498.82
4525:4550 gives 4530.00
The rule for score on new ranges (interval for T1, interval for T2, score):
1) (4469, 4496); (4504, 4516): 3.8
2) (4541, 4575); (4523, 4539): 3.8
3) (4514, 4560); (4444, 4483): 4.1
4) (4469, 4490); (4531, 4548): 3.8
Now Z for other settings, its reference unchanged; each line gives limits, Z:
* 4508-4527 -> 1.94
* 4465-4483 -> 2.01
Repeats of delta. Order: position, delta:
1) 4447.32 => 166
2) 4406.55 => 140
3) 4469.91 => 177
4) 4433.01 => 160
